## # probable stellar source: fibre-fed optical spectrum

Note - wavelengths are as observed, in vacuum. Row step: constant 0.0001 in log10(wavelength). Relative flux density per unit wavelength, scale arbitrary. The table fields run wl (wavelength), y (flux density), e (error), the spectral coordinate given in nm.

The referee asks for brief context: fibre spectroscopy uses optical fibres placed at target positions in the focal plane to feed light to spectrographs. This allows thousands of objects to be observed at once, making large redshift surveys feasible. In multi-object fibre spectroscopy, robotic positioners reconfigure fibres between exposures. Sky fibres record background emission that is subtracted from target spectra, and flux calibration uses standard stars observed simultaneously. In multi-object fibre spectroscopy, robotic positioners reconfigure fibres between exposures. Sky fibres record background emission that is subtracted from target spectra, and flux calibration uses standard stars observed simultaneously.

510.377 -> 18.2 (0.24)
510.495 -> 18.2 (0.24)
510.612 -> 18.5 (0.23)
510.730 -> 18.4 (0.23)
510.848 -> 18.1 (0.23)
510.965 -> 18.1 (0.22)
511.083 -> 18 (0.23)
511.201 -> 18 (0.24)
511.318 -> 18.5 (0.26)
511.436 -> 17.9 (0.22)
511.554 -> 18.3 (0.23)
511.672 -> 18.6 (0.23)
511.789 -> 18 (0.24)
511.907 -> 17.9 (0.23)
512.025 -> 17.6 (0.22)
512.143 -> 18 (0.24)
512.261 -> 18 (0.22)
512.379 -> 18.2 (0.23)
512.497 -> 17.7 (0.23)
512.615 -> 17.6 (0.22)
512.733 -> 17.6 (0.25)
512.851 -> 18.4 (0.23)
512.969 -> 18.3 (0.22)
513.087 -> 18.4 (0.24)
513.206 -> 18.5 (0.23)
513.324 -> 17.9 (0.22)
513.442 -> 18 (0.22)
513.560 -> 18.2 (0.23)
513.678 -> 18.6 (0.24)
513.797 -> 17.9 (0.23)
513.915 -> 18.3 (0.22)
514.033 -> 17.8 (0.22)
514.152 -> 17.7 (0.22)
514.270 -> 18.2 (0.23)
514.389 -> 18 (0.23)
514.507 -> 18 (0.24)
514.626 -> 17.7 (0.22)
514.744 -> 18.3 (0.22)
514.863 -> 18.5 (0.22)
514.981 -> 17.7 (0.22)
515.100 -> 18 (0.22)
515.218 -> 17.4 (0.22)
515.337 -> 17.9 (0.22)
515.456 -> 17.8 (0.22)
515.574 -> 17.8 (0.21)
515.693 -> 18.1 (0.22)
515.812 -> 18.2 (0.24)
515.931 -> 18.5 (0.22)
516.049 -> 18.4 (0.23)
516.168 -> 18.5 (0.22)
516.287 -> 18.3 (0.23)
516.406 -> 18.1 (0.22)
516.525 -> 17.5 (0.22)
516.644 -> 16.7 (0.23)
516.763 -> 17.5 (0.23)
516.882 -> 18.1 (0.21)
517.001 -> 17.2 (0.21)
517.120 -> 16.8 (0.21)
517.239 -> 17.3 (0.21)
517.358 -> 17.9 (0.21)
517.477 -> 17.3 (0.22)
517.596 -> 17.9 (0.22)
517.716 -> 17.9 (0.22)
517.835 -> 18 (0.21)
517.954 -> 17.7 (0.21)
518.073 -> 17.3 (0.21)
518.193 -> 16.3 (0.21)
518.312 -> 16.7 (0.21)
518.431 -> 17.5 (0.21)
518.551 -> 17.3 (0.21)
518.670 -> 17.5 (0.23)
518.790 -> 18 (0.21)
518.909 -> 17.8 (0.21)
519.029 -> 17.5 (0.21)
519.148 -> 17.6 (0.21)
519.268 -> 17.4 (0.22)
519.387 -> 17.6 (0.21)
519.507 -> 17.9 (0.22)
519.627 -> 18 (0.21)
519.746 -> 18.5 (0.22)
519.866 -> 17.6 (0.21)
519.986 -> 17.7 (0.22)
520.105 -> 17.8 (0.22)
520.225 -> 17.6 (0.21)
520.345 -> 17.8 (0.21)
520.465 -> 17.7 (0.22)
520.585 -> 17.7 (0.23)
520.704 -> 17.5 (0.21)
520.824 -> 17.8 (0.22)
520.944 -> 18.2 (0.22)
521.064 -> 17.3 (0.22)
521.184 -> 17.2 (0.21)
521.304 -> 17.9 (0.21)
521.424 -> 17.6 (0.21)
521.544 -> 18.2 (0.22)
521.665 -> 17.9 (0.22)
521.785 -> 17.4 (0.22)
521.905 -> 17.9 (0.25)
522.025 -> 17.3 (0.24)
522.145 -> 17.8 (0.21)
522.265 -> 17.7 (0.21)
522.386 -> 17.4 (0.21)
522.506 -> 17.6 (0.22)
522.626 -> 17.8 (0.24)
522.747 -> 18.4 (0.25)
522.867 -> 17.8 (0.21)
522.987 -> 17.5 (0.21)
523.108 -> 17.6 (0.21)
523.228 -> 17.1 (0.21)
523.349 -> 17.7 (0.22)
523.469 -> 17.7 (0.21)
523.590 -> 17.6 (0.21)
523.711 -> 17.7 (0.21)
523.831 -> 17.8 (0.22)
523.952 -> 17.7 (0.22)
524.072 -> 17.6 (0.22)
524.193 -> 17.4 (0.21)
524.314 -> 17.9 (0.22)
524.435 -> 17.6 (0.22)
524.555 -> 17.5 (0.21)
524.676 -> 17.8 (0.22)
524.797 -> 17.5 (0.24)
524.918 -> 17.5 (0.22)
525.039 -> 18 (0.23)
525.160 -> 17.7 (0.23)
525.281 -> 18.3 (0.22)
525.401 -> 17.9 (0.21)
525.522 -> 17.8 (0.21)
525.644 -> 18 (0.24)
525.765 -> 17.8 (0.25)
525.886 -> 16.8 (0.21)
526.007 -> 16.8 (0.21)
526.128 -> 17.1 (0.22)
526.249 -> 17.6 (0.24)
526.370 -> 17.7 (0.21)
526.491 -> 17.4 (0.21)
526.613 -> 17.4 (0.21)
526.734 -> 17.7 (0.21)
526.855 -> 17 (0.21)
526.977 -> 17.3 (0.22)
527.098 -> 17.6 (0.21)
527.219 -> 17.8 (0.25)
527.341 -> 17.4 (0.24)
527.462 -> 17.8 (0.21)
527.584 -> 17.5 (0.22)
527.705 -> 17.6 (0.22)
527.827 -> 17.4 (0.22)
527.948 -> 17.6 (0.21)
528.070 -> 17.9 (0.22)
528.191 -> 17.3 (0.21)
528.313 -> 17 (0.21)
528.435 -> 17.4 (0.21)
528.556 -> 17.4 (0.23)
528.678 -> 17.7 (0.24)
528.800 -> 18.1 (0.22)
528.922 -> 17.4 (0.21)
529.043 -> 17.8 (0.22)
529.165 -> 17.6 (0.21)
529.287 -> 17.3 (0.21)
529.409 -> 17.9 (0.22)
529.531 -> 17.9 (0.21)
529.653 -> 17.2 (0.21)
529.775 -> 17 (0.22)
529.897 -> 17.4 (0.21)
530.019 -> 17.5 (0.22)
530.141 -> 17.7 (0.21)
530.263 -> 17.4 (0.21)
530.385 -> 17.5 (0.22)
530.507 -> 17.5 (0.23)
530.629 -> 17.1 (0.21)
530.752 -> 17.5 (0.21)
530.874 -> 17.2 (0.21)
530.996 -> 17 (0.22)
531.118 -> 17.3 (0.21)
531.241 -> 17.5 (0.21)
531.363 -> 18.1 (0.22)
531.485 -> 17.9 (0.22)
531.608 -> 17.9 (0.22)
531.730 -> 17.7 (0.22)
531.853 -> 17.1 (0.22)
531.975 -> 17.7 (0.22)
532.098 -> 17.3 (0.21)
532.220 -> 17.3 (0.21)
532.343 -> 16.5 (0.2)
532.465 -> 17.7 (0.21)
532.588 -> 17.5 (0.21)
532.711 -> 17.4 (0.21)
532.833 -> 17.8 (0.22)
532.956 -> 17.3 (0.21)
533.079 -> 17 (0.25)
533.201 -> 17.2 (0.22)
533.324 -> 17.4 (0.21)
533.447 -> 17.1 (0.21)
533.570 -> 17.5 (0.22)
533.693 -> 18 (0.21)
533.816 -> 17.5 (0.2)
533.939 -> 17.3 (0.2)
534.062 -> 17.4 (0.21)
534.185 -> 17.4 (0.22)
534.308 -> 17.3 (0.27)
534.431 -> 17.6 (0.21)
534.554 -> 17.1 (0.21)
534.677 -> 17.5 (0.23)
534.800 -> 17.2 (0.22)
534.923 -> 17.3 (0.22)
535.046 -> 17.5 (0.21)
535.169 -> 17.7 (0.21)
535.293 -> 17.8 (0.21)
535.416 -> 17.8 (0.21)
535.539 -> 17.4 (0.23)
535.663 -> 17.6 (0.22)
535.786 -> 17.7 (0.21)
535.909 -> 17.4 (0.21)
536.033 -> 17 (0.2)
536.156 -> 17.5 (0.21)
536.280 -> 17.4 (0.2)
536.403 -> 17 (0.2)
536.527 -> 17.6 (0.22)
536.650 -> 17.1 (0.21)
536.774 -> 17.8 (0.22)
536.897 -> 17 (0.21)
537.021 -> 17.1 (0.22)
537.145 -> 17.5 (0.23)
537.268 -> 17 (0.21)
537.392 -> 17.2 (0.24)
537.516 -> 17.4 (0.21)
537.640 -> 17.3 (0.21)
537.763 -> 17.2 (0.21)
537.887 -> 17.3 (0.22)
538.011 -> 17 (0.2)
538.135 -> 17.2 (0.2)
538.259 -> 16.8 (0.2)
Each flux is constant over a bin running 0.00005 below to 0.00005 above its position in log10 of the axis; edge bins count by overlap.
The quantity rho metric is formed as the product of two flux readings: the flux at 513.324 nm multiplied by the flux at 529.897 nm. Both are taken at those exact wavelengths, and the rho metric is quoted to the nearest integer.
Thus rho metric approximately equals 311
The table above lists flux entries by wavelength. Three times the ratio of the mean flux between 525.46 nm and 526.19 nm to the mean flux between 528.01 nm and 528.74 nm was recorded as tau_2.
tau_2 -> 2.99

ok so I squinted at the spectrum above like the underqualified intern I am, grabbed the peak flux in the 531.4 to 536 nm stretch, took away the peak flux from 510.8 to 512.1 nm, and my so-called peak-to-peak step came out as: -0.60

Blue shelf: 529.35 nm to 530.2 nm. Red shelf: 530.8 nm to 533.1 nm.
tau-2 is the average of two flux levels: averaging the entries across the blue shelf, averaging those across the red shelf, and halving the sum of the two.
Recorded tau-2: 17.5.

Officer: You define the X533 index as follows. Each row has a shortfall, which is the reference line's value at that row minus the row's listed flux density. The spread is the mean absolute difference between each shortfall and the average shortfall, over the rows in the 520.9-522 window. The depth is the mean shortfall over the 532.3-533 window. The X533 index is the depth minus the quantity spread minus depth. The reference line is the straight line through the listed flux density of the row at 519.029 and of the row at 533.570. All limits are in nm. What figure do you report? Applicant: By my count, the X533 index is -0.1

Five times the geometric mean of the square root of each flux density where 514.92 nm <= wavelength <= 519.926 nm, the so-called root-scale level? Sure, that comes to 21.0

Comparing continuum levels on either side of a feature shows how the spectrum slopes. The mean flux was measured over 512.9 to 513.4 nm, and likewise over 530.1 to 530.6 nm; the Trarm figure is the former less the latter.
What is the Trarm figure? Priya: 0.8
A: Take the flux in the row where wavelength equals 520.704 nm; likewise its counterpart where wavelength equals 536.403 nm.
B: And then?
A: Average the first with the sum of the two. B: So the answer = 26.0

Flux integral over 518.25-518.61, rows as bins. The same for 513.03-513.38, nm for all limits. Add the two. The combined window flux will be 12.6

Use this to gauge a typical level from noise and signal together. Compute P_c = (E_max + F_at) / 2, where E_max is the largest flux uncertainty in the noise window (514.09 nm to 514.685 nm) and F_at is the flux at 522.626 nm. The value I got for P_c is 9.02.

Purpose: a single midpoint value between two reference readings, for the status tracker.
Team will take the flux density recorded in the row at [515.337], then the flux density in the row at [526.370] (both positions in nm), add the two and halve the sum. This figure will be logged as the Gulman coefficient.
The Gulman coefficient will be 17.8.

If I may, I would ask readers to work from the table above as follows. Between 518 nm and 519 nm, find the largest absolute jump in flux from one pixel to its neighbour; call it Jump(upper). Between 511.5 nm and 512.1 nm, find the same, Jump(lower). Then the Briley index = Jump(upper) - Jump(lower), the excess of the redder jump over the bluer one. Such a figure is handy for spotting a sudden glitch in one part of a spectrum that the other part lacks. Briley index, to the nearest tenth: 0.4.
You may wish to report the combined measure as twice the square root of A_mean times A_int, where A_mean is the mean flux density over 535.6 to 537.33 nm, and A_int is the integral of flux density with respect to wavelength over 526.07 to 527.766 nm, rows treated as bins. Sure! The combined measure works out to 45.4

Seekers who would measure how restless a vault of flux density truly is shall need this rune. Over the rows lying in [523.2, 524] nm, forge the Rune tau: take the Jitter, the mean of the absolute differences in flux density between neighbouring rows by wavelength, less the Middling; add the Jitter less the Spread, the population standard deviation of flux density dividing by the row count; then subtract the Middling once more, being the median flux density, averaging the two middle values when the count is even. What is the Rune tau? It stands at -35.3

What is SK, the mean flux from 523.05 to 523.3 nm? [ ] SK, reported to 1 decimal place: 17.4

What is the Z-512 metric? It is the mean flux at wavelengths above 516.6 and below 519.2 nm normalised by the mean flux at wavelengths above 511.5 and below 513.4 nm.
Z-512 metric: 0.966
